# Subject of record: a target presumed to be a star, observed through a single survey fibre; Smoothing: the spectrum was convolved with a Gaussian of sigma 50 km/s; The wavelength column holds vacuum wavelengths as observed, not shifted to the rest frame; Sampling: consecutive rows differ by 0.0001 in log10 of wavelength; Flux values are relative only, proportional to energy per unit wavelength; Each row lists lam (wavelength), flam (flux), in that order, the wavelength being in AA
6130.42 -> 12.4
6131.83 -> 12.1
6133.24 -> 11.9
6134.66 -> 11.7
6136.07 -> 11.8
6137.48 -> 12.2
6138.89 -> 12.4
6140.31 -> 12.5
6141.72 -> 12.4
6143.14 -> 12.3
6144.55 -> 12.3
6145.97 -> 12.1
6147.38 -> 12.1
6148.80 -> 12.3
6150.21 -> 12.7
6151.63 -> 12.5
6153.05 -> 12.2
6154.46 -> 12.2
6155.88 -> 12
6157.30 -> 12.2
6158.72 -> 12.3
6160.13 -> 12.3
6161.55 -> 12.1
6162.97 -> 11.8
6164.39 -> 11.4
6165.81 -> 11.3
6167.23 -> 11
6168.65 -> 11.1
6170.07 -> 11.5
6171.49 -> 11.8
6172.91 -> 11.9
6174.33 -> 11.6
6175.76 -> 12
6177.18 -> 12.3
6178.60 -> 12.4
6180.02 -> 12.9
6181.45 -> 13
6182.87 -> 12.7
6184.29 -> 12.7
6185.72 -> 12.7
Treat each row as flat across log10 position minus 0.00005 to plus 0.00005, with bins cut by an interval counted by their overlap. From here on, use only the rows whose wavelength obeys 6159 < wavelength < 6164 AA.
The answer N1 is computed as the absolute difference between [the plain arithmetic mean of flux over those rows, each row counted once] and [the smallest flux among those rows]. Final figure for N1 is 0.27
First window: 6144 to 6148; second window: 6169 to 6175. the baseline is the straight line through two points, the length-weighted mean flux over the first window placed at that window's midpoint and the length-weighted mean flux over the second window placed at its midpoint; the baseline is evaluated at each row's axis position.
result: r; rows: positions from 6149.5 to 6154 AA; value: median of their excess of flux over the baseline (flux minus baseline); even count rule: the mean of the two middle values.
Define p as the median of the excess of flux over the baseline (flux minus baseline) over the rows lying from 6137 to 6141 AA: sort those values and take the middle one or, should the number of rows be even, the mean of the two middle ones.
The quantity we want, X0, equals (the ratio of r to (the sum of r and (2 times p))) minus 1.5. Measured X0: -0.82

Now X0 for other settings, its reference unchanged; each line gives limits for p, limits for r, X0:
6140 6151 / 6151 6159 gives -1.04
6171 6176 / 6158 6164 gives -1.04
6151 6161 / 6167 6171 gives 3.15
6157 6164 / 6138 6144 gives -1.30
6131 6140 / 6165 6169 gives -1.07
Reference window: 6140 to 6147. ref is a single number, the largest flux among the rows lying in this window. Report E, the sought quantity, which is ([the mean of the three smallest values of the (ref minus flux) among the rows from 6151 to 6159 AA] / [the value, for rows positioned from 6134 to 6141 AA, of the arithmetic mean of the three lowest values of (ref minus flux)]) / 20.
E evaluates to 0.06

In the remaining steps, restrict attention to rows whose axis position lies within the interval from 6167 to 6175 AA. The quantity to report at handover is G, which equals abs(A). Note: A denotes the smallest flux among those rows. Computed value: 11.0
